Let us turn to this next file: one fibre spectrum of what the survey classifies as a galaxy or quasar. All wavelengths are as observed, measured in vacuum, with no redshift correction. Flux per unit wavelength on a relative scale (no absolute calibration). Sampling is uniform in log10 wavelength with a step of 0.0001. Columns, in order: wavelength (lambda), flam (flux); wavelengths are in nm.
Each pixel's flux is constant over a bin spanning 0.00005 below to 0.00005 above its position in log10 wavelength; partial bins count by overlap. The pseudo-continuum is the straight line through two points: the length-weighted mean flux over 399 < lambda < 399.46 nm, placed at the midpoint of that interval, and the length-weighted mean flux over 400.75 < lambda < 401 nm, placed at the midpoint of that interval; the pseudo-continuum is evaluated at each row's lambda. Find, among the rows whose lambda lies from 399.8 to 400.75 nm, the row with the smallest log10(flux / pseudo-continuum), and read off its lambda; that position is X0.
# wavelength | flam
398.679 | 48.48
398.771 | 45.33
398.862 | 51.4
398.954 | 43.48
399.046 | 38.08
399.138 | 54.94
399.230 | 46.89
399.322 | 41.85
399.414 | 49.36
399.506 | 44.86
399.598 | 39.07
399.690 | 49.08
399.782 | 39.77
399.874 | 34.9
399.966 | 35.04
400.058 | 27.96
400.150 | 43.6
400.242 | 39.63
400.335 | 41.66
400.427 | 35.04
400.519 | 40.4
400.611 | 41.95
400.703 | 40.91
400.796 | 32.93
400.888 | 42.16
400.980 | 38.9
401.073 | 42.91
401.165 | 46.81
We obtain 400.058 nm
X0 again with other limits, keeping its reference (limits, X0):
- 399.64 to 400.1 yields 400.058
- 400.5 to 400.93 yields 400.796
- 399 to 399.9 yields 399.046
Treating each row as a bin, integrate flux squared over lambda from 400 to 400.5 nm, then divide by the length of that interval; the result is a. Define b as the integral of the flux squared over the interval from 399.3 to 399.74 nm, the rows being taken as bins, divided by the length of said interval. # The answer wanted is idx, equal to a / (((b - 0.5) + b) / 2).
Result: 0.7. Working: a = 1448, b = 2038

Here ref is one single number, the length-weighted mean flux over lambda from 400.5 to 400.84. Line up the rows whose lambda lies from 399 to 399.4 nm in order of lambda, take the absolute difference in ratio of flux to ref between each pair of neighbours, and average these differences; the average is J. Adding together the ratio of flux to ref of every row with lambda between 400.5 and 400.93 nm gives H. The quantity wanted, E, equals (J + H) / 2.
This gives 2.7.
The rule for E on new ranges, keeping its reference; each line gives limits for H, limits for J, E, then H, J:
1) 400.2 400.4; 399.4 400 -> 1.1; 2.1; 0.15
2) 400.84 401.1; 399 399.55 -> 1.7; 3.2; 0.22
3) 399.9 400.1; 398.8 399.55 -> 0.9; 1.6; 0.20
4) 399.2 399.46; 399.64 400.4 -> 1.9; 3.5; 0.16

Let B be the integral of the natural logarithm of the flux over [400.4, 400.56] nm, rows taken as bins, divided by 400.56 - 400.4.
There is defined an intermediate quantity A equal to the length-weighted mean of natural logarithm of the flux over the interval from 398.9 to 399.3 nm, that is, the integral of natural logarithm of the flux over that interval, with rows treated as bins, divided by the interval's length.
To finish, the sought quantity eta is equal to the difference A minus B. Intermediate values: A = 3.81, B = 3.64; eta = 0.17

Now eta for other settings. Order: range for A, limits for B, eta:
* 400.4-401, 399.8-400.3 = 0.08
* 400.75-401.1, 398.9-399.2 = -0.15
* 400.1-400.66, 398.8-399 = -0.17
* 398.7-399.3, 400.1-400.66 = 0.14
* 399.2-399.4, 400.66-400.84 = 0.21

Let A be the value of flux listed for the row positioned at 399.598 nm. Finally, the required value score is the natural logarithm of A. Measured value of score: 3.67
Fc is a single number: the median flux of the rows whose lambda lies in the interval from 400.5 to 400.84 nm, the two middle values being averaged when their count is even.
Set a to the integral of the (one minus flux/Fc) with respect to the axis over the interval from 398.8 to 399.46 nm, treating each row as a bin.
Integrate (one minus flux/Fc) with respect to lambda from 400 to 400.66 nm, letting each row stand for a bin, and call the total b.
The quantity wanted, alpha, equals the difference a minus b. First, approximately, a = -0.10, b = 0.034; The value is -0.13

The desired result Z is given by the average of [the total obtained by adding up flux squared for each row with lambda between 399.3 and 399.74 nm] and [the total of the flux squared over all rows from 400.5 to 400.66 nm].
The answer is 6764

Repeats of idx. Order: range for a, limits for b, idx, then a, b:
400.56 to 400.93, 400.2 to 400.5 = 1.0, 1573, 1519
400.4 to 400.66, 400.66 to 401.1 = 1.0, 1569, 1563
